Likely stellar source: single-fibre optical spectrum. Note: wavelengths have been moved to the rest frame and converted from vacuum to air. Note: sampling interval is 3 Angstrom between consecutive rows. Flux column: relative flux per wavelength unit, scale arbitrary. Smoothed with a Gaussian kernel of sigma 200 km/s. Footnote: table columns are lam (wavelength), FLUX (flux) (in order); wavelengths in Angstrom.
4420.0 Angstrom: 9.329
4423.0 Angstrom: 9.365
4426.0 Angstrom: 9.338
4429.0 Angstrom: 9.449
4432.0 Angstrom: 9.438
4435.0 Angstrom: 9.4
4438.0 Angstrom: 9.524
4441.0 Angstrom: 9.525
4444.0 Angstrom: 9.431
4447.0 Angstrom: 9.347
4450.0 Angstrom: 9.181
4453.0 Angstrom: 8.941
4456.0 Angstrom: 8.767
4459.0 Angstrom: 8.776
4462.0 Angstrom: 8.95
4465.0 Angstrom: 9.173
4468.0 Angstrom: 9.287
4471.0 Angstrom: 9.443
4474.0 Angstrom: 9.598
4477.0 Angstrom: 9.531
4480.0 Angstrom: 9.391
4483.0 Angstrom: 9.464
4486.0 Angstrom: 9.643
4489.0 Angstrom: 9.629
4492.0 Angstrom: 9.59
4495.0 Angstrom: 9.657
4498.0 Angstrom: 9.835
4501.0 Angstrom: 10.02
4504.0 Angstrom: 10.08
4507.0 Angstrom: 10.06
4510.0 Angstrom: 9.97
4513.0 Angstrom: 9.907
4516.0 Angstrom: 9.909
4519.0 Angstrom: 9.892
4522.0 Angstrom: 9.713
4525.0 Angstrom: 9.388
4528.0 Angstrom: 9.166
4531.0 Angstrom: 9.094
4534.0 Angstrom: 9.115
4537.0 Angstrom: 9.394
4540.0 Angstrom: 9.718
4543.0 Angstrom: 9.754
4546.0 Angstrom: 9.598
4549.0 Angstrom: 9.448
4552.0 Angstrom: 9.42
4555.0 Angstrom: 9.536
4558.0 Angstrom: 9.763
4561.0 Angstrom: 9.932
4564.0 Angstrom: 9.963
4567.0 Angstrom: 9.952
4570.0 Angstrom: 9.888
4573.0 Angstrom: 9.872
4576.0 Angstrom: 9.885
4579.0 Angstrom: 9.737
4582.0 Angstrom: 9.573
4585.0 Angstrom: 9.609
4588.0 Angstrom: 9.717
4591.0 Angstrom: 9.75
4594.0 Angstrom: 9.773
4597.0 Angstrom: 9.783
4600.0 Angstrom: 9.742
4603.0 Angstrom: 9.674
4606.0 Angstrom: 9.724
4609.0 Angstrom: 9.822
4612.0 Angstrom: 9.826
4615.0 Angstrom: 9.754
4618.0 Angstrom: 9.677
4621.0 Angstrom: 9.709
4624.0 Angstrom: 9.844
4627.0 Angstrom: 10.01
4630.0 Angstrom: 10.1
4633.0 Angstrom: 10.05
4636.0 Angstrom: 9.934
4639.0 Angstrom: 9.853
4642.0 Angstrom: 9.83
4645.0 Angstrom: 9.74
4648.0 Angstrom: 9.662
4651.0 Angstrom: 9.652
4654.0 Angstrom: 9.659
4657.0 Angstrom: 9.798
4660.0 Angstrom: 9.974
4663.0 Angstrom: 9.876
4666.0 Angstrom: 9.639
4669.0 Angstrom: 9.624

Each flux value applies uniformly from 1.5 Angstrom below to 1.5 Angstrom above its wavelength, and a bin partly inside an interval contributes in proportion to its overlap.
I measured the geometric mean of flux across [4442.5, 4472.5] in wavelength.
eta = 9.13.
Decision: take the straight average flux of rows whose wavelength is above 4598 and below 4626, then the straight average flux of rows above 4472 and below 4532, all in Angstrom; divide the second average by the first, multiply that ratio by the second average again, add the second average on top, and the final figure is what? 19.3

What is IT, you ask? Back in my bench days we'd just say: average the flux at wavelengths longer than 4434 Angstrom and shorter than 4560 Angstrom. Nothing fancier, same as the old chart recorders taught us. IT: 9.50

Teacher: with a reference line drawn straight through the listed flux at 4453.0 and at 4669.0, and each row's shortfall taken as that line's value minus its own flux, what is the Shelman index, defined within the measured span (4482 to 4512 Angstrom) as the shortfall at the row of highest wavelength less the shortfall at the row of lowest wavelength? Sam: -0.4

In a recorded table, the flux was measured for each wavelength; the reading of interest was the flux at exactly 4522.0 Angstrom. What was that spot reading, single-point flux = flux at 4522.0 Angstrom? 9.713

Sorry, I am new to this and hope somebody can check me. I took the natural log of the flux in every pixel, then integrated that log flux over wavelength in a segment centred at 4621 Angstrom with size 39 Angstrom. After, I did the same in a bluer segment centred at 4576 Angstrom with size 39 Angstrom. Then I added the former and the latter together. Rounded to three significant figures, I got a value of 178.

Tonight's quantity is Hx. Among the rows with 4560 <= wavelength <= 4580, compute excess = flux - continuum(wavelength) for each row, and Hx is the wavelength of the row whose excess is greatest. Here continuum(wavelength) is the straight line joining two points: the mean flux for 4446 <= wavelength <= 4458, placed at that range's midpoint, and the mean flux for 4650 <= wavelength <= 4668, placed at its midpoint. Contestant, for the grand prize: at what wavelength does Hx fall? 4564.0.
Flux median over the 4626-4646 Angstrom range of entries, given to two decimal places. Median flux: 9.93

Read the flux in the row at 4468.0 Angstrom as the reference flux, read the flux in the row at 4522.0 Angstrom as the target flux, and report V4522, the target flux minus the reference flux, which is 0.43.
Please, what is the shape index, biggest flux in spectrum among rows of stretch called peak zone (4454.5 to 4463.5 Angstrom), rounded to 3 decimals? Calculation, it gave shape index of 8.950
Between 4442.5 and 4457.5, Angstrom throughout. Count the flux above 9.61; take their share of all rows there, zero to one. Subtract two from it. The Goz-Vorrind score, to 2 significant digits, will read -2.0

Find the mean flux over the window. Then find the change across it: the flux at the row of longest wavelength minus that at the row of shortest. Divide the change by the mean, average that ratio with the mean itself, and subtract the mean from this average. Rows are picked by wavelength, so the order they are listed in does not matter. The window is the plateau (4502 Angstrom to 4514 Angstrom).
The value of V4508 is -5.01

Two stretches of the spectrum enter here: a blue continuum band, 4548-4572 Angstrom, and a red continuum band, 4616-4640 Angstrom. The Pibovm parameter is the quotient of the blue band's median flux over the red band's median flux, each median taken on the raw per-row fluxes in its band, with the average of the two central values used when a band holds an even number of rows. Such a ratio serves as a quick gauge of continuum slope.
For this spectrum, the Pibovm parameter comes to 0.993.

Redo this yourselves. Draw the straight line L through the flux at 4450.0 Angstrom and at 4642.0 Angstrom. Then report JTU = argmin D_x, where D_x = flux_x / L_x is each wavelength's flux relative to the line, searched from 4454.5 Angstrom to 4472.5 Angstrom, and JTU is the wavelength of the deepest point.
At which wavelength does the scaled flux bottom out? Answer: 4459.0 Angstrom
